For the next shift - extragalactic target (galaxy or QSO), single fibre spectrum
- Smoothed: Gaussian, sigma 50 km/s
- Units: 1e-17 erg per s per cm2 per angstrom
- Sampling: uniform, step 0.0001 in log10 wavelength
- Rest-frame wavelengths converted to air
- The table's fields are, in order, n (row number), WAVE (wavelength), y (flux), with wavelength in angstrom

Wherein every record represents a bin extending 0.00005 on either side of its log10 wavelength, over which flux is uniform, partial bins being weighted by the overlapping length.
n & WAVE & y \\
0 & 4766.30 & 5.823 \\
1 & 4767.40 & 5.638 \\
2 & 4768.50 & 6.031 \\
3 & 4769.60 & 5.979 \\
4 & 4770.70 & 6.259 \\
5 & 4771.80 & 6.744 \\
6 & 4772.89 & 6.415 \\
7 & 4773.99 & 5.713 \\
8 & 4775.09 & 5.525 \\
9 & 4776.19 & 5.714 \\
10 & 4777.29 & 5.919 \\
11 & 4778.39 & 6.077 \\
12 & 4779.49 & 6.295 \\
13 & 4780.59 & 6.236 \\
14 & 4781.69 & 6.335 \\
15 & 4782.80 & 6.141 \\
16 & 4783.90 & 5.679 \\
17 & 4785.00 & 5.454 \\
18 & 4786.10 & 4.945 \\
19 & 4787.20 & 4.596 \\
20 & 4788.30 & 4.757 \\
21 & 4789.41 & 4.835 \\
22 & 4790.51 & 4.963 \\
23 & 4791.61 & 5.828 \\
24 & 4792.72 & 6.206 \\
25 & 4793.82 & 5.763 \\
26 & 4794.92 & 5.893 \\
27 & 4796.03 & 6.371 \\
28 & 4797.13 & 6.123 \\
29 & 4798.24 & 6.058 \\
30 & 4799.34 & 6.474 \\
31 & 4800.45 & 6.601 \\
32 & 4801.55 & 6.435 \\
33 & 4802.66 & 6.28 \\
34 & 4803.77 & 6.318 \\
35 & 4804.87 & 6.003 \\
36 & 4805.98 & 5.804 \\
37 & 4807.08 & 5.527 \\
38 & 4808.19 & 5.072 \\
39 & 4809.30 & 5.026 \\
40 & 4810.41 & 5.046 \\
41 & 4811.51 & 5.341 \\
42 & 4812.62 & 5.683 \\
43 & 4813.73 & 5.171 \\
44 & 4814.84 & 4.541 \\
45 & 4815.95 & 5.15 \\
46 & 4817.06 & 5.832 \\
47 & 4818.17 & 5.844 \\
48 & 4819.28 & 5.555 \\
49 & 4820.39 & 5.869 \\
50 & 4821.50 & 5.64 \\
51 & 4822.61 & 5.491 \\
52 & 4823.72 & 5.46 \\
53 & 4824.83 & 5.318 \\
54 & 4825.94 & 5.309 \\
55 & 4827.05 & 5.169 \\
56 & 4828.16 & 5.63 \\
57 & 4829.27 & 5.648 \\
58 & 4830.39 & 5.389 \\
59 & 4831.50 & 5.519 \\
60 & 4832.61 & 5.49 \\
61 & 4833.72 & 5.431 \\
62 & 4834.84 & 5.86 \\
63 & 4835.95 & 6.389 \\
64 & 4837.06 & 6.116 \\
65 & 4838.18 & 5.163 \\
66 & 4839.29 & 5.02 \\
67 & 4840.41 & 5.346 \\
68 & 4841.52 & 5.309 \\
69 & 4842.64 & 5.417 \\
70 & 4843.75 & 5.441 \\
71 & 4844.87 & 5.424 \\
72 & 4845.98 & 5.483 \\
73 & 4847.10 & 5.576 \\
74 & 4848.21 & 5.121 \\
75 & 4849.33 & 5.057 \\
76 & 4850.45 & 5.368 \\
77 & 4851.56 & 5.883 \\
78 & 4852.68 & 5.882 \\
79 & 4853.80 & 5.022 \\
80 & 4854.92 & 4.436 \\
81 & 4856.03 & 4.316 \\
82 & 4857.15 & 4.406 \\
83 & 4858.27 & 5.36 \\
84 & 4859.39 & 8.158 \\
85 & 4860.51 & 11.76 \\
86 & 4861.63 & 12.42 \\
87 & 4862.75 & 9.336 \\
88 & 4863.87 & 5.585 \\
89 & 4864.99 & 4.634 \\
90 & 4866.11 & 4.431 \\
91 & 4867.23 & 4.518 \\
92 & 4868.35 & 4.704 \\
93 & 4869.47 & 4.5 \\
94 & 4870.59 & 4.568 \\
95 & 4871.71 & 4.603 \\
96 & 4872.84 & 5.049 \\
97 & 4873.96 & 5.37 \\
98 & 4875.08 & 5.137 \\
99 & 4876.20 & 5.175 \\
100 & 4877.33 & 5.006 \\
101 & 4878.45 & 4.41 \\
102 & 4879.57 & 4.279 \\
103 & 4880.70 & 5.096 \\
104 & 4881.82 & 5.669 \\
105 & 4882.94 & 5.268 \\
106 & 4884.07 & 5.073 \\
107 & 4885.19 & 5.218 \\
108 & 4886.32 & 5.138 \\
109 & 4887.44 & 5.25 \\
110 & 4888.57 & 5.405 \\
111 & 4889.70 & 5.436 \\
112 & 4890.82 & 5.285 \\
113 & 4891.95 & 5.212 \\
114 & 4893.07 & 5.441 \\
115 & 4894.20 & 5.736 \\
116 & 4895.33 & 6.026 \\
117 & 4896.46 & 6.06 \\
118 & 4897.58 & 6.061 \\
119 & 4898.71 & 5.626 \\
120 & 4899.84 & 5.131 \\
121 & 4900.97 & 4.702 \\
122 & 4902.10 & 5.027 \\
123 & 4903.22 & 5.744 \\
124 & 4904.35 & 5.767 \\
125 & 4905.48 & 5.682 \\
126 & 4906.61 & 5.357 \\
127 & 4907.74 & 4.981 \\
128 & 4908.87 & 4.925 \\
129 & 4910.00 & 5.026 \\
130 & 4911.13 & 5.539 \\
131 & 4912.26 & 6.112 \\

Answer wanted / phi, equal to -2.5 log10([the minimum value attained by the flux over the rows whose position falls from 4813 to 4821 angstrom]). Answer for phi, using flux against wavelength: -1.64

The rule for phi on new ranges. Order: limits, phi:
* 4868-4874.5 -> -1.63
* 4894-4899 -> -1.88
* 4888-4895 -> -1.79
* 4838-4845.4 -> -1.75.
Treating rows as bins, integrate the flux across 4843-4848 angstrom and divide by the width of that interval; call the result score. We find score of 5.5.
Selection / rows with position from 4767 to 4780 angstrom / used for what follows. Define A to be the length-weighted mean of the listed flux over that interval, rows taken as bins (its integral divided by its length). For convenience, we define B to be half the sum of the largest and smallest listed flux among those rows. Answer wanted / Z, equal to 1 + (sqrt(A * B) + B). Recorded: 13.2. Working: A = 6.03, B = 6.1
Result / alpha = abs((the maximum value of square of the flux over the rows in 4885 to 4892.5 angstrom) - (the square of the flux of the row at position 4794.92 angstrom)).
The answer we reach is 5.2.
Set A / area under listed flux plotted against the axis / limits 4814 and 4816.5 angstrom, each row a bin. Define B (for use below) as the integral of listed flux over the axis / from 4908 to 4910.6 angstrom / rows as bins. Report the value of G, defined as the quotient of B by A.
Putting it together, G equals 1.06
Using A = 12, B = 13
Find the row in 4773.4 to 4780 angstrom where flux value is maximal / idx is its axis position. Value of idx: 4779.49 angstrom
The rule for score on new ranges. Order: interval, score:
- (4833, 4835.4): 5.6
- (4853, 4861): 6.1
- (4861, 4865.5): 8.1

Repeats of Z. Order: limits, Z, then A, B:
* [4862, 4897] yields 13.8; 5.28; 6.8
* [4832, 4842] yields 12.3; 5.57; 5.7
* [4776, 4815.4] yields 12.2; 5.71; 5.6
